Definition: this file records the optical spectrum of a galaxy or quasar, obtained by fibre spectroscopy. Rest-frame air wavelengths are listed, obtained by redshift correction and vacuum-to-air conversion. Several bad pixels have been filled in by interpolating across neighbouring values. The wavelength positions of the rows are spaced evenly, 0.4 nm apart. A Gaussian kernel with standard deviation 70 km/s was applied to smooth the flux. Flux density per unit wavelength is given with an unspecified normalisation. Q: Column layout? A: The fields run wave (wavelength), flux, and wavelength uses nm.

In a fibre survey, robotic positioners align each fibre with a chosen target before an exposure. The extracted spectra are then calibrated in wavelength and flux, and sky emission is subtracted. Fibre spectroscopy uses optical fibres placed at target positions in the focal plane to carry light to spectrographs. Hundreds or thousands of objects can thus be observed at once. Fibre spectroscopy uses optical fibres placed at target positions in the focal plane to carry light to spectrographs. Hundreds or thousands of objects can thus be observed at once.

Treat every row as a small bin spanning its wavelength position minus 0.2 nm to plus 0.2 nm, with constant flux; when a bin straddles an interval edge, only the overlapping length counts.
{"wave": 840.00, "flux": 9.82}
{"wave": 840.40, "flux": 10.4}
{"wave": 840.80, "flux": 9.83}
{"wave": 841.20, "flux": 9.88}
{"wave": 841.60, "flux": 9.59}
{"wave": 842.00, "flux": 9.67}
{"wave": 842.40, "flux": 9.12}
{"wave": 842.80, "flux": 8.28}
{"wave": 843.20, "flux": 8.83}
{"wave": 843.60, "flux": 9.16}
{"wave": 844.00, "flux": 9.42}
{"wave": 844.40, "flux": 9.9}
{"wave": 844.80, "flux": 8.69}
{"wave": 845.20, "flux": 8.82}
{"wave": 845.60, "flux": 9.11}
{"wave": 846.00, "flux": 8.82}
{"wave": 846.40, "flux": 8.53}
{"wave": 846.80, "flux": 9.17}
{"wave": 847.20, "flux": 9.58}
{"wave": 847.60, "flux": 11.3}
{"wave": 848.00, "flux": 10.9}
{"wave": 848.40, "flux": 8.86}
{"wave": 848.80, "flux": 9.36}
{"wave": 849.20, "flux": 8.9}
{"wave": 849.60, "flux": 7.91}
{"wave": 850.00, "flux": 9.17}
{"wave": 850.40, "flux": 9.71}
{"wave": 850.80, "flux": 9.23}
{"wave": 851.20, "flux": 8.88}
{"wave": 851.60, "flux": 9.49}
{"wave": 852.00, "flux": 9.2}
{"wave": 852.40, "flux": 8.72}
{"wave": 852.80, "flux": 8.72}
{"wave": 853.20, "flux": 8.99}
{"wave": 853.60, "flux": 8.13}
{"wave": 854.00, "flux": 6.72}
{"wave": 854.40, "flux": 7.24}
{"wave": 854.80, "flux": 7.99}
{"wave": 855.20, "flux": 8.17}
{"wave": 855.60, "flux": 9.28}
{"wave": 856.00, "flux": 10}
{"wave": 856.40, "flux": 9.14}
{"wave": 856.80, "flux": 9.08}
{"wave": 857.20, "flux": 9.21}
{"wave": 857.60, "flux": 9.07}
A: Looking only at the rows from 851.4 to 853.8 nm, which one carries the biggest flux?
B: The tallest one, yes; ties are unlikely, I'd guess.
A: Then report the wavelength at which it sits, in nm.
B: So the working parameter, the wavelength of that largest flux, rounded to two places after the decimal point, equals 851.60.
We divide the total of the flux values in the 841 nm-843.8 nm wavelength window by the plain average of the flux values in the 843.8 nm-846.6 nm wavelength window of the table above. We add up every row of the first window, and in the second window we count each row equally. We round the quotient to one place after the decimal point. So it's 7.1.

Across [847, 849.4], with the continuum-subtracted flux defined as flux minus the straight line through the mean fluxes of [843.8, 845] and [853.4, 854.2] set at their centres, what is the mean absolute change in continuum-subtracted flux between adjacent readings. 1.01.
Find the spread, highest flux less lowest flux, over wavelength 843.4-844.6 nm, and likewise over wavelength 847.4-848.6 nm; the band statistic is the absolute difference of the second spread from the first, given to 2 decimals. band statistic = 1.70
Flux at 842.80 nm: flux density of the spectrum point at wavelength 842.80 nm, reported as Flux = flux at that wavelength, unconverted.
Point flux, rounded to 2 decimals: 8.28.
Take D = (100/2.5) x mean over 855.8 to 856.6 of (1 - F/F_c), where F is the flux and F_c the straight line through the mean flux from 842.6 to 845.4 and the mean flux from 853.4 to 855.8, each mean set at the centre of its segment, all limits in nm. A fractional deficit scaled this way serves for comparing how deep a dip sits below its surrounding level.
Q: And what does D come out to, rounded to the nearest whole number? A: -9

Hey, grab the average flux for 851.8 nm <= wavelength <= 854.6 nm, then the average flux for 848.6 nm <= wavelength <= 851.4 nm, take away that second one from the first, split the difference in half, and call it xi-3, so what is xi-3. -0.39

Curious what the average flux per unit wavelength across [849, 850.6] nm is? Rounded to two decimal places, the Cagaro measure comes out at 8.92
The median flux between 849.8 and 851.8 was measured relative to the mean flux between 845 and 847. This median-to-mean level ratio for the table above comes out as 1.04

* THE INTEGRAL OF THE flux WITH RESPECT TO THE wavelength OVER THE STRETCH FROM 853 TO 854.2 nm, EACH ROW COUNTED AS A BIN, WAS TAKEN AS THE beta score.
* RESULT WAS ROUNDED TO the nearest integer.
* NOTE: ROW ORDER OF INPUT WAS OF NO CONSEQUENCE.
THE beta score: 10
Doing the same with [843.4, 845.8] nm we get 22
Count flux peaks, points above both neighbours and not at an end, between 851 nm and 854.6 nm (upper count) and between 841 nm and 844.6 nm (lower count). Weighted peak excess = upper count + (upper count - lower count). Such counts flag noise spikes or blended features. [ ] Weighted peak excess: 3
